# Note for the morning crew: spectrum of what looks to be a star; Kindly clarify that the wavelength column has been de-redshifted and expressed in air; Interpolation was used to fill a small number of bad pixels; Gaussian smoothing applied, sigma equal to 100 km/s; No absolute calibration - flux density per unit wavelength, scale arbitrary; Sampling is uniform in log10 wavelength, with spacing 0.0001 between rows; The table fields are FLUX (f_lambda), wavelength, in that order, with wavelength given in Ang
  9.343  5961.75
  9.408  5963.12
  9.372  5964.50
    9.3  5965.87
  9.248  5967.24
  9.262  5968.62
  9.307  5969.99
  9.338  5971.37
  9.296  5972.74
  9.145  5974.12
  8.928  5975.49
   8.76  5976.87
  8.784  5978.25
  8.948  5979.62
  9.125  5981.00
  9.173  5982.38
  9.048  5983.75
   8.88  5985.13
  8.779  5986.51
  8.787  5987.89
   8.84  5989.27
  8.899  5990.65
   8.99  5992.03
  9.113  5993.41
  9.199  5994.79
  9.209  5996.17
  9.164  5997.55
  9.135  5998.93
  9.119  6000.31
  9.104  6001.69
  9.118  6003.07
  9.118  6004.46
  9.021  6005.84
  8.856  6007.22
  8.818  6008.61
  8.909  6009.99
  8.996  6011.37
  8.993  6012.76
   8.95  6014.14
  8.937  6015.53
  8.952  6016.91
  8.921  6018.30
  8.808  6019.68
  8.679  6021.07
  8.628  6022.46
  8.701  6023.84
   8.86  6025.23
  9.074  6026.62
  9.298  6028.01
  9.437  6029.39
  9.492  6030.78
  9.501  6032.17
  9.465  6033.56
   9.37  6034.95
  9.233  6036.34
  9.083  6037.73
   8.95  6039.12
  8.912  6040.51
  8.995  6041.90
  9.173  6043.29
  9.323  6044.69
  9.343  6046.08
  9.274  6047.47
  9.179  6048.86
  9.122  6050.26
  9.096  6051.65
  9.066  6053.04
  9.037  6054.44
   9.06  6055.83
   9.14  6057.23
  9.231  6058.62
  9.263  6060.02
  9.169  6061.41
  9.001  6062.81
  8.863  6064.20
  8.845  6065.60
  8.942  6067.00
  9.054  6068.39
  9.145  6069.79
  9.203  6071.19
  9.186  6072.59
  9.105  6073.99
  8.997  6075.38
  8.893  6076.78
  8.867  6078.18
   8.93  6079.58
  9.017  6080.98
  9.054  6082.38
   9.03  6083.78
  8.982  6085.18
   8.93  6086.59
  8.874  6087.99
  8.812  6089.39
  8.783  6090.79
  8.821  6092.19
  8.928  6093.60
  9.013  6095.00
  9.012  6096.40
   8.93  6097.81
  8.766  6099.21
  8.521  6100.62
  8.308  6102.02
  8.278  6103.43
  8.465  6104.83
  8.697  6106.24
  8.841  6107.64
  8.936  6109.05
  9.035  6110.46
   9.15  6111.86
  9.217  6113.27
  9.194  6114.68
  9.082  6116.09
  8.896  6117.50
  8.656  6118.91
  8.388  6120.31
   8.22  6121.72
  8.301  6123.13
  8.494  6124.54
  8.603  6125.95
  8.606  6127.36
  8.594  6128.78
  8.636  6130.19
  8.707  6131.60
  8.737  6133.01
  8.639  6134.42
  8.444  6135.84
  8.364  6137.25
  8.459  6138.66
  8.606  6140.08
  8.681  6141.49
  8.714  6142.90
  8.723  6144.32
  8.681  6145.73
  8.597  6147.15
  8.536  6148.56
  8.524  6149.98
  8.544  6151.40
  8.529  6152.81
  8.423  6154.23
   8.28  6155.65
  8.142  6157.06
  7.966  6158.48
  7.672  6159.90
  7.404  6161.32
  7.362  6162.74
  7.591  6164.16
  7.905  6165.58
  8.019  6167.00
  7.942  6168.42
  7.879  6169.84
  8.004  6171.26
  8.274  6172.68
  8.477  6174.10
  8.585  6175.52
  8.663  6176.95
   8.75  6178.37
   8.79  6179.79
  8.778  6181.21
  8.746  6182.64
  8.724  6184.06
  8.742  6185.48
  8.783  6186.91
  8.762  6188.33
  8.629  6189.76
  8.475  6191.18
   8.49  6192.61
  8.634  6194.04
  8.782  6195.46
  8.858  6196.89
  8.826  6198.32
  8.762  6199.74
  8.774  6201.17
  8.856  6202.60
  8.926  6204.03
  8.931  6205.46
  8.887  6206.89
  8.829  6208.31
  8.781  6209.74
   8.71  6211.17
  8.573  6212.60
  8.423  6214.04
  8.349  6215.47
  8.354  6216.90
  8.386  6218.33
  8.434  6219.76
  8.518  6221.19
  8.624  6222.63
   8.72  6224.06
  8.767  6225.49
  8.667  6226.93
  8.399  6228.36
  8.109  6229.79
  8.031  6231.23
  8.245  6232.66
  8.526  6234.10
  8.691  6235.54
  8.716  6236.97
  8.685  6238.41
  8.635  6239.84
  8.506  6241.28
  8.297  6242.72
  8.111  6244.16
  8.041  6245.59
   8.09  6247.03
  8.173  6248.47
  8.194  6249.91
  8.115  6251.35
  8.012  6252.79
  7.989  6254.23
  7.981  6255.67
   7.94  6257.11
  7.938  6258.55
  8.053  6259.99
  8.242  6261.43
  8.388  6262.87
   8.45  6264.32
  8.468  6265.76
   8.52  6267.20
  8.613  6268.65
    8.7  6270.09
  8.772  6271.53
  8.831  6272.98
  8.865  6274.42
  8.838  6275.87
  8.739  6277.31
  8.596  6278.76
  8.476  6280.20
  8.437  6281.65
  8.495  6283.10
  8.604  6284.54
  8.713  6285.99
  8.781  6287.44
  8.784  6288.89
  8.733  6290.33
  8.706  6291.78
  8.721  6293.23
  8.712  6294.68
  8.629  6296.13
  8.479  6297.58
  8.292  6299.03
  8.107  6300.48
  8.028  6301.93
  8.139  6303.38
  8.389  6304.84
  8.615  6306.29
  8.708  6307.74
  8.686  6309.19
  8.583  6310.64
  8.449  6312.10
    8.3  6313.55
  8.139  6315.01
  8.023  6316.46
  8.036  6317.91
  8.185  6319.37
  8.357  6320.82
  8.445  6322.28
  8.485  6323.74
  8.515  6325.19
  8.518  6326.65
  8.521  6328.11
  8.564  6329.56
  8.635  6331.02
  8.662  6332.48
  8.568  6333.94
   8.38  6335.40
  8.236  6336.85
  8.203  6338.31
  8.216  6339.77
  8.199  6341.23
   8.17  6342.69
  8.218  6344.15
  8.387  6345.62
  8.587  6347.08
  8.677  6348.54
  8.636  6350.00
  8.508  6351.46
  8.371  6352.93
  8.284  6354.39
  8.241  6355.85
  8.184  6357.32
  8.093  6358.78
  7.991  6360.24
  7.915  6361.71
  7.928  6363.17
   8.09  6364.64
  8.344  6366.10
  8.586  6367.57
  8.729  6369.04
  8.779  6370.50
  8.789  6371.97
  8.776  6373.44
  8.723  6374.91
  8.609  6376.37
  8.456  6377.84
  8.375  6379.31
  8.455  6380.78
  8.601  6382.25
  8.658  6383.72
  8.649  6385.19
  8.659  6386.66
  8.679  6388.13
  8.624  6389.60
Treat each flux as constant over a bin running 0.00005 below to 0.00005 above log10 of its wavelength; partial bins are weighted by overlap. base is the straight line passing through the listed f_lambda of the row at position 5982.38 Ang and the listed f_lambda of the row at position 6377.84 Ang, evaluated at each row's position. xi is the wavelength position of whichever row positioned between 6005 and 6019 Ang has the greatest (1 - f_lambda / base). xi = 6008.61 Ang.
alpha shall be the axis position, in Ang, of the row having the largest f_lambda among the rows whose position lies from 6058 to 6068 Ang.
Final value 6060.02 Ang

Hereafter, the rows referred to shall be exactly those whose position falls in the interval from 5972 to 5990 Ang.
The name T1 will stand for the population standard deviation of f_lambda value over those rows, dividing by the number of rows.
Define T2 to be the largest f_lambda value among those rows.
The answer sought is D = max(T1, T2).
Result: 9.30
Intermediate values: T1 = 0.17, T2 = 9.296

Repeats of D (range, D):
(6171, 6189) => 8.79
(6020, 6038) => 9.50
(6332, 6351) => 8.68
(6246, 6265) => 8.45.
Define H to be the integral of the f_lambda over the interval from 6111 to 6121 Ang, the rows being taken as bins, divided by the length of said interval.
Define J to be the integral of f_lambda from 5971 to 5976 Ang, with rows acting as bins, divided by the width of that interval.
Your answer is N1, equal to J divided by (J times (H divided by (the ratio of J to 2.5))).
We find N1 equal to 0.411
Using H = 8.95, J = 9.19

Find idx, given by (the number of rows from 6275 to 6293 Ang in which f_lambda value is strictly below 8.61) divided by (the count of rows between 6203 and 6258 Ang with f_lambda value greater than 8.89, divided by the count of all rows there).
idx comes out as 95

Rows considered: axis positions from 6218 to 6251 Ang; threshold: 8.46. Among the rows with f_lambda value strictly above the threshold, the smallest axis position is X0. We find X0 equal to 6221.19 Ang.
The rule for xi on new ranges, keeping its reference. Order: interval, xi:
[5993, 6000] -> 5993.41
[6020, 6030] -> 6022.46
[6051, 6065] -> 6064.20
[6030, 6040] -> 6039.12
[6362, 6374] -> 6363.17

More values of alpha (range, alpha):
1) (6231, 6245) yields 6236.97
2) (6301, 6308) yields 6307.74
